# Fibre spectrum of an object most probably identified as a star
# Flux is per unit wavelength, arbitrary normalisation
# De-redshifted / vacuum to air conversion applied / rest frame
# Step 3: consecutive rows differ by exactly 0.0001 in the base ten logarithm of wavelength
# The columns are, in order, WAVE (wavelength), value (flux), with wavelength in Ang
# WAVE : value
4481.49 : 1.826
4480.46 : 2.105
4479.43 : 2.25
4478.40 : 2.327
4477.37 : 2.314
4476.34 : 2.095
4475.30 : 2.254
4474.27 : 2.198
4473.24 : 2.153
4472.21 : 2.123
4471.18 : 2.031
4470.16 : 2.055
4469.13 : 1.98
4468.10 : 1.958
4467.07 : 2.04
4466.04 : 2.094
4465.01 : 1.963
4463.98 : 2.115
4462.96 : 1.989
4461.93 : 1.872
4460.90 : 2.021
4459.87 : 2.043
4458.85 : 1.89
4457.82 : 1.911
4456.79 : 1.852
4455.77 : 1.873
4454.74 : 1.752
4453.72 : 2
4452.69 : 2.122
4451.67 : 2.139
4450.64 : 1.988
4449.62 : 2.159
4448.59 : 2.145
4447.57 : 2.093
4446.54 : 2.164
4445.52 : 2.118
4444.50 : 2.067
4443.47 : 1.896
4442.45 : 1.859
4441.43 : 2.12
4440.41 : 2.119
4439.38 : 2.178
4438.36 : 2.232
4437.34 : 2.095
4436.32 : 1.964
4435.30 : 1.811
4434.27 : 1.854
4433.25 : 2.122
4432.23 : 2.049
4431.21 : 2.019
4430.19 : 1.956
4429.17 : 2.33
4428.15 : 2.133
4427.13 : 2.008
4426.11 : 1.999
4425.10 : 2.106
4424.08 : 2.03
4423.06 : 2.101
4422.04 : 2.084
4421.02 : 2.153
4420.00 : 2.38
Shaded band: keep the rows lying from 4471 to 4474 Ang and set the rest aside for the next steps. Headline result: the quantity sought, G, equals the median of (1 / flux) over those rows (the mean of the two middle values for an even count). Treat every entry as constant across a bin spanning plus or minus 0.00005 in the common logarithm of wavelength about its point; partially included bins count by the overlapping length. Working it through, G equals 0.471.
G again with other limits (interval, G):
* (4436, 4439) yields 0.477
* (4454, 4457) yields 0.540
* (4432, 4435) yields 0.488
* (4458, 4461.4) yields 0.495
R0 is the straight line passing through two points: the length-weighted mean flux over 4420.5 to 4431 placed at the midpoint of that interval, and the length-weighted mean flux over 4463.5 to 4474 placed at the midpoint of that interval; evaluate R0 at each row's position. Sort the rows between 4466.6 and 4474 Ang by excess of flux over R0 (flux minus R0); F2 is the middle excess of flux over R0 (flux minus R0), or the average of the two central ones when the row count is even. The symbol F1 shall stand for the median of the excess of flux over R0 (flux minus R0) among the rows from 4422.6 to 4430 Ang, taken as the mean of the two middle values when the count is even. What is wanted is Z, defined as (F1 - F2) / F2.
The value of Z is -1.7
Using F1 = 0.01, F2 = -0.016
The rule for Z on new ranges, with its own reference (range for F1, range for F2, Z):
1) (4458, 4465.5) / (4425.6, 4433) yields 0.1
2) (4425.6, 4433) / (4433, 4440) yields -5.1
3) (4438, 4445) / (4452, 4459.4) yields -1.2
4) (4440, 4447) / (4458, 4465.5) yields -1.6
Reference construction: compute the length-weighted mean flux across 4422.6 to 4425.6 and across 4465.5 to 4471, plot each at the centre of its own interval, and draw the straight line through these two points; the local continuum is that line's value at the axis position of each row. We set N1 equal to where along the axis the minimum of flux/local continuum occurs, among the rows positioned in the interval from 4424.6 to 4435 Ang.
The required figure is 4434.27 Ang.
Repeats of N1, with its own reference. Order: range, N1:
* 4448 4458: 4454.74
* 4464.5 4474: 4468.10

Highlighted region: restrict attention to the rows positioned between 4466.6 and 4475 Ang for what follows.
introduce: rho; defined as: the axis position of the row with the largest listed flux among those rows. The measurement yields 4474.27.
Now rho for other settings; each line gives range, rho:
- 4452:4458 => 4452.69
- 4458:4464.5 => 4463.98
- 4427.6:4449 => 4429.17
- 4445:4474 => 4446.54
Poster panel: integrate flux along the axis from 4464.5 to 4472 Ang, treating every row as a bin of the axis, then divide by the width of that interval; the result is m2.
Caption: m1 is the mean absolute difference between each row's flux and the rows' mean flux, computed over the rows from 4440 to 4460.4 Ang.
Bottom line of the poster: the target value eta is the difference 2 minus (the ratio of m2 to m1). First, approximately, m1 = 0.11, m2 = 2.02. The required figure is -16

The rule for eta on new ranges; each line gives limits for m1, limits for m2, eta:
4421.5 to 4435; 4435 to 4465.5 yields -24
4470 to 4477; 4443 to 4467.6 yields -31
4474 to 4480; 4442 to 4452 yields -31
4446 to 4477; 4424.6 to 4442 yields -20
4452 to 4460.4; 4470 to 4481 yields -21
